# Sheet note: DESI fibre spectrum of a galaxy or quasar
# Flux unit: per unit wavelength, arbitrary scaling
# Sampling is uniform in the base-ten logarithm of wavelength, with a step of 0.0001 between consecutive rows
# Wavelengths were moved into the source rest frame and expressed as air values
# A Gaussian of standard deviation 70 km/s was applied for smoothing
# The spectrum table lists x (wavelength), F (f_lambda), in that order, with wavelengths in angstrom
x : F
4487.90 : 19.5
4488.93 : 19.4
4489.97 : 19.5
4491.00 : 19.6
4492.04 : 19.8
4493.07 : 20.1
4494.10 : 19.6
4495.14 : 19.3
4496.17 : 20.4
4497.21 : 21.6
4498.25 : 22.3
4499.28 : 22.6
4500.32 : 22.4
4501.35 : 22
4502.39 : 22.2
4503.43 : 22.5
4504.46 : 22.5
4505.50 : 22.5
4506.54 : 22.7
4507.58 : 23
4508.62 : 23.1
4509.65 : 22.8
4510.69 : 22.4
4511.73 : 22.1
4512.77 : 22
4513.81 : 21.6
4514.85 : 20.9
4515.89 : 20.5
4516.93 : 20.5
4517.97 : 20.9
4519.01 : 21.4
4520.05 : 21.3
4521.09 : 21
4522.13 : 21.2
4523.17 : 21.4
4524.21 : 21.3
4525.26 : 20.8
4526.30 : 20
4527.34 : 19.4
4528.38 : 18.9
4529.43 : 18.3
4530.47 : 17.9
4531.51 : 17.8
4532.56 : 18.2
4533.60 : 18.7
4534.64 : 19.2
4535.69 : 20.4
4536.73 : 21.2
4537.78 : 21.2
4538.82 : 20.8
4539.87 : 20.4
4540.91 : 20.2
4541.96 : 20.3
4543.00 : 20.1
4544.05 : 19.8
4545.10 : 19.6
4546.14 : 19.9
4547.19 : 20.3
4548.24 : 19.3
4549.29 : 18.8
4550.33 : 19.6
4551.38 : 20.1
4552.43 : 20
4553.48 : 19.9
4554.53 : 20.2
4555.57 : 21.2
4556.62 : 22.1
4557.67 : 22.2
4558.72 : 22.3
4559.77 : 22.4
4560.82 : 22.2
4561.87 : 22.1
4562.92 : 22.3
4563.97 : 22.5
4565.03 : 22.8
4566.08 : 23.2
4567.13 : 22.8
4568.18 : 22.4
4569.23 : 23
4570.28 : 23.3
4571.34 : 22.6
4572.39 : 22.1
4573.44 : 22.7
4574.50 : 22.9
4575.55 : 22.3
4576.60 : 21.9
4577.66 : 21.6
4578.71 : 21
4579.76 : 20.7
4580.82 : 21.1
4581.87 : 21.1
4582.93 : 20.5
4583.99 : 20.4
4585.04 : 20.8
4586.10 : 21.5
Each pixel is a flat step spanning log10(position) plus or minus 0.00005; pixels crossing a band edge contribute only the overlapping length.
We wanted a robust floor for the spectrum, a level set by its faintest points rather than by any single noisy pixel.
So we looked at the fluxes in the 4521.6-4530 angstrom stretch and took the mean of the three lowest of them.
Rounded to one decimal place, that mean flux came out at 18.9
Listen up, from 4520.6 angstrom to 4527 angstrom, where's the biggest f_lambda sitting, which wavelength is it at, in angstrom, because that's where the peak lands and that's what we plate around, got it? 4523.17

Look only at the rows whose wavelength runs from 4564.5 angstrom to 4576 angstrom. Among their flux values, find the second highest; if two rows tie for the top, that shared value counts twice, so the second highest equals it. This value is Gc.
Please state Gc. 23.2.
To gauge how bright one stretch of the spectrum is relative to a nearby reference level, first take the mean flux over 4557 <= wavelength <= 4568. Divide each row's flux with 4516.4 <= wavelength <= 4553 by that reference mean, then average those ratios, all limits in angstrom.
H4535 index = 0.89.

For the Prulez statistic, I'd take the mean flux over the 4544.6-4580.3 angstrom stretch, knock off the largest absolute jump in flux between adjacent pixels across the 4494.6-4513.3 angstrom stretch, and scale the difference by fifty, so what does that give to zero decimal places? 1017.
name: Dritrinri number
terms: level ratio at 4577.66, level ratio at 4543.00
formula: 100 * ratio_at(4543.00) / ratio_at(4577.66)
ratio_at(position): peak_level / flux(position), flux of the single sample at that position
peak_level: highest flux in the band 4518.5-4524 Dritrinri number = 107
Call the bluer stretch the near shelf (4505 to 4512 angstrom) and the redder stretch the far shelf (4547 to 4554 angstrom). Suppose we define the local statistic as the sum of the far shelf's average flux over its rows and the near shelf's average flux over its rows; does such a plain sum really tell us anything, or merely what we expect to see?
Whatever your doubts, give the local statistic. 42.4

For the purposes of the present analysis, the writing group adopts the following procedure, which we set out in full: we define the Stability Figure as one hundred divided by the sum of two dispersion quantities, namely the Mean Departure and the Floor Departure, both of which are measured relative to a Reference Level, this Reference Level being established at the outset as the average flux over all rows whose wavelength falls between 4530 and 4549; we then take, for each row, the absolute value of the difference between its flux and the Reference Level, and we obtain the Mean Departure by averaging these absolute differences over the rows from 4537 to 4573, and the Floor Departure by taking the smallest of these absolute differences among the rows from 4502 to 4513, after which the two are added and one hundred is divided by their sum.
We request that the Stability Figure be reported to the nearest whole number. 26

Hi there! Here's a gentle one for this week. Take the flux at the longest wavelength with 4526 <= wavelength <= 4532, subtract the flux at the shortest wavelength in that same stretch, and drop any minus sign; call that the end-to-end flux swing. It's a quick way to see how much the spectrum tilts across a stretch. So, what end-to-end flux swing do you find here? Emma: 2.2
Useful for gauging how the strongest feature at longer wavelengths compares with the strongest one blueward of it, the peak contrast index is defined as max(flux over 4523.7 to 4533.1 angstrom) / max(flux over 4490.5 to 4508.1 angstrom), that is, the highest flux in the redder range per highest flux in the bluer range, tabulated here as 0.93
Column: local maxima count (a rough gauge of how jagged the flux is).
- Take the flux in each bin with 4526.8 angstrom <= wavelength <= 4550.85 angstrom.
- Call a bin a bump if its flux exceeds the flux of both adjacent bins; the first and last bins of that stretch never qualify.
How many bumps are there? 2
